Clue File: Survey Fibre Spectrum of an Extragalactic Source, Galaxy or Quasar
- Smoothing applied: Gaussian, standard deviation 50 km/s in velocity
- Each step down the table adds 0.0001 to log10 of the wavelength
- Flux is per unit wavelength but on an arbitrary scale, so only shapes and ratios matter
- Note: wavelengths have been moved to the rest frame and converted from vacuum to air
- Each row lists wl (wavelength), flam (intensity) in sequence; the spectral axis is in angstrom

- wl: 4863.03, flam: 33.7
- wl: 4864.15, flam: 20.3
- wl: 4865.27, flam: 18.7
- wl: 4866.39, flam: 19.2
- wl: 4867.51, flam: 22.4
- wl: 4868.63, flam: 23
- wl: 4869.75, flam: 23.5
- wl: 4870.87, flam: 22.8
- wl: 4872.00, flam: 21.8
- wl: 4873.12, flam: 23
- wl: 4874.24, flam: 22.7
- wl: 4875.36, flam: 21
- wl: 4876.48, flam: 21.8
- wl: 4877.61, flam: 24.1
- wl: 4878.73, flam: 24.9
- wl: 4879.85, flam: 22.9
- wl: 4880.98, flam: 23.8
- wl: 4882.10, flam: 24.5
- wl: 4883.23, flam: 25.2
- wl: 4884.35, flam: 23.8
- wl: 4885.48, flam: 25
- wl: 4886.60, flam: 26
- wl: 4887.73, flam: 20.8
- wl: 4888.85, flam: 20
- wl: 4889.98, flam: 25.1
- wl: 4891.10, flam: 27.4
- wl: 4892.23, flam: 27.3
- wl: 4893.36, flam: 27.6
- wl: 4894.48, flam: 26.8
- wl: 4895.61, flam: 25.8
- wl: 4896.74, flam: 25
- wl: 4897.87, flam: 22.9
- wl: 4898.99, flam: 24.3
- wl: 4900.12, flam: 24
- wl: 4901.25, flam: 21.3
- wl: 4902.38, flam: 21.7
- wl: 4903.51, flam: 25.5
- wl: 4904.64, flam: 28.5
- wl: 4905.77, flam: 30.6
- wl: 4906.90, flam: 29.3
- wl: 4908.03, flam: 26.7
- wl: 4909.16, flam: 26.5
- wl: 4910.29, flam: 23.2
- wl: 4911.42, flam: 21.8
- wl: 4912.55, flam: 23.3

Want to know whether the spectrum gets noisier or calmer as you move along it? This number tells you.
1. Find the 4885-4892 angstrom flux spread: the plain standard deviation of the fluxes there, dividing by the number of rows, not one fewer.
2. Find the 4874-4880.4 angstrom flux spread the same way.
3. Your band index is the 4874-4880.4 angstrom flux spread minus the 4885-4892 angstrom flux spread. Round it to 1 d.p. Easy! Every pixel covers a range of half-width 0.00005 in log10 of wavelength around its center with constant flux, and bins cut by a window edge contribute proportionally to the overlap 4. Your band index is -1.4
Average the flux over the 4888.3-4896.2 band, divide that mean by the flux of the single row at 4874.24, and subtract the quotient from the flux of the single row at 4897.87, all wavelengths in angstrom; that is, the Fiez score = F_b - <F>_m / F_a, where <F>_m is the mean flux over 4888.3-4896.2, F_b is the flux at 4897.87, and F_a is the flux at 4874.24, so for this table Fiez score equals 21.8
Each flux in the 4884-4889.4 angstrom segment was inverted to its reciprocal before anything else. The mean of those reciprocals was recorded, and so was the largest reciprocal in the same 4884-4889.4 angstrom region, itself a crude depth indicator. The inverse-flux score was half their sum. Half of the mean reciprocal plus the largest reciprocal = 0.0469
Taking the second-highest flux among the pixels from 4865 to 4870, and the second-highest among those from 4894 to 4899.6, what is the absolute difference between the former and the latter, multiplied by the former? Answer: 64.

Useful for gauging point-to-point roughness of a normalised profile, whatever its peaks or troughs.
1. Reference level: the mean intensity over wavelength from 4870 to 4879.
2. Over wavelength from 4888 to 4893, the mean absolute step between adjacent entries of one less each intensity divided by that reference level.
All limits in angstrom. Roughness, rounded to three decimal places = 0.110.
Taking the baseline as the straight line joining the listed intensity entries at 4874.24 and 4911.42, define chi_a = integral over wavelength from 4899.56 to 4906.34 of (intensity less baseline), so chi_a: 22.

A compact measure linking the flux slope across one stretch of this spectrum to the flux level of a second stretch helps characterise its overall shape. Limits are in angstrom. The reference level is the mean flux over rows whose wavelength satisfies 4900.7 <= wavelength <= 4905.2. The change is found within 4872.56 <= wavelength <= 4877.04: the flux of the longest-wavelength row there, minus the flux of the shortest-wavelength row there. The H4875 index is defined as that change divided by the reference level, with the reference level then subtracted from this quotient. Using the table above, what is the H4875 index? -24.3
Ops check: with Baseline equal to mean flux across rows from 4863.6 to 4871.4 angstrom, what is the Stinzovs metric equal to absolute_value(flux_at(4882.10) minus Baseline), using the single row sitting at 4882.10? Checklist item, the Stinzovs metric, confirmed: 3.1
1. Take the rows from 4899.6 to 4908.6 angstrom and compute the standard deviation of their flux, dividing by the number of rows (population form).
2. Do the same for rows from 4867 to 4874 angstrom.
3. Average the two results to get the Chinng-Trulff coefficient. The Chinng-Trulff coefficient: 1.88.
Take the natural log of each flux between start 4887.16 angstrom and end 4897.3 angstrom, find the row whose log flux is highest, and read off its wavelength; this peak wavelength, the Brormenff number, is 4893.36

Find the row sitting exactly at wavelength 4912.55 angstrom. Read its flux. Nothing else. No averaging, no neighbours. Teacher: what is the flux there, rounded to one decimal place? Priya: 23.3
